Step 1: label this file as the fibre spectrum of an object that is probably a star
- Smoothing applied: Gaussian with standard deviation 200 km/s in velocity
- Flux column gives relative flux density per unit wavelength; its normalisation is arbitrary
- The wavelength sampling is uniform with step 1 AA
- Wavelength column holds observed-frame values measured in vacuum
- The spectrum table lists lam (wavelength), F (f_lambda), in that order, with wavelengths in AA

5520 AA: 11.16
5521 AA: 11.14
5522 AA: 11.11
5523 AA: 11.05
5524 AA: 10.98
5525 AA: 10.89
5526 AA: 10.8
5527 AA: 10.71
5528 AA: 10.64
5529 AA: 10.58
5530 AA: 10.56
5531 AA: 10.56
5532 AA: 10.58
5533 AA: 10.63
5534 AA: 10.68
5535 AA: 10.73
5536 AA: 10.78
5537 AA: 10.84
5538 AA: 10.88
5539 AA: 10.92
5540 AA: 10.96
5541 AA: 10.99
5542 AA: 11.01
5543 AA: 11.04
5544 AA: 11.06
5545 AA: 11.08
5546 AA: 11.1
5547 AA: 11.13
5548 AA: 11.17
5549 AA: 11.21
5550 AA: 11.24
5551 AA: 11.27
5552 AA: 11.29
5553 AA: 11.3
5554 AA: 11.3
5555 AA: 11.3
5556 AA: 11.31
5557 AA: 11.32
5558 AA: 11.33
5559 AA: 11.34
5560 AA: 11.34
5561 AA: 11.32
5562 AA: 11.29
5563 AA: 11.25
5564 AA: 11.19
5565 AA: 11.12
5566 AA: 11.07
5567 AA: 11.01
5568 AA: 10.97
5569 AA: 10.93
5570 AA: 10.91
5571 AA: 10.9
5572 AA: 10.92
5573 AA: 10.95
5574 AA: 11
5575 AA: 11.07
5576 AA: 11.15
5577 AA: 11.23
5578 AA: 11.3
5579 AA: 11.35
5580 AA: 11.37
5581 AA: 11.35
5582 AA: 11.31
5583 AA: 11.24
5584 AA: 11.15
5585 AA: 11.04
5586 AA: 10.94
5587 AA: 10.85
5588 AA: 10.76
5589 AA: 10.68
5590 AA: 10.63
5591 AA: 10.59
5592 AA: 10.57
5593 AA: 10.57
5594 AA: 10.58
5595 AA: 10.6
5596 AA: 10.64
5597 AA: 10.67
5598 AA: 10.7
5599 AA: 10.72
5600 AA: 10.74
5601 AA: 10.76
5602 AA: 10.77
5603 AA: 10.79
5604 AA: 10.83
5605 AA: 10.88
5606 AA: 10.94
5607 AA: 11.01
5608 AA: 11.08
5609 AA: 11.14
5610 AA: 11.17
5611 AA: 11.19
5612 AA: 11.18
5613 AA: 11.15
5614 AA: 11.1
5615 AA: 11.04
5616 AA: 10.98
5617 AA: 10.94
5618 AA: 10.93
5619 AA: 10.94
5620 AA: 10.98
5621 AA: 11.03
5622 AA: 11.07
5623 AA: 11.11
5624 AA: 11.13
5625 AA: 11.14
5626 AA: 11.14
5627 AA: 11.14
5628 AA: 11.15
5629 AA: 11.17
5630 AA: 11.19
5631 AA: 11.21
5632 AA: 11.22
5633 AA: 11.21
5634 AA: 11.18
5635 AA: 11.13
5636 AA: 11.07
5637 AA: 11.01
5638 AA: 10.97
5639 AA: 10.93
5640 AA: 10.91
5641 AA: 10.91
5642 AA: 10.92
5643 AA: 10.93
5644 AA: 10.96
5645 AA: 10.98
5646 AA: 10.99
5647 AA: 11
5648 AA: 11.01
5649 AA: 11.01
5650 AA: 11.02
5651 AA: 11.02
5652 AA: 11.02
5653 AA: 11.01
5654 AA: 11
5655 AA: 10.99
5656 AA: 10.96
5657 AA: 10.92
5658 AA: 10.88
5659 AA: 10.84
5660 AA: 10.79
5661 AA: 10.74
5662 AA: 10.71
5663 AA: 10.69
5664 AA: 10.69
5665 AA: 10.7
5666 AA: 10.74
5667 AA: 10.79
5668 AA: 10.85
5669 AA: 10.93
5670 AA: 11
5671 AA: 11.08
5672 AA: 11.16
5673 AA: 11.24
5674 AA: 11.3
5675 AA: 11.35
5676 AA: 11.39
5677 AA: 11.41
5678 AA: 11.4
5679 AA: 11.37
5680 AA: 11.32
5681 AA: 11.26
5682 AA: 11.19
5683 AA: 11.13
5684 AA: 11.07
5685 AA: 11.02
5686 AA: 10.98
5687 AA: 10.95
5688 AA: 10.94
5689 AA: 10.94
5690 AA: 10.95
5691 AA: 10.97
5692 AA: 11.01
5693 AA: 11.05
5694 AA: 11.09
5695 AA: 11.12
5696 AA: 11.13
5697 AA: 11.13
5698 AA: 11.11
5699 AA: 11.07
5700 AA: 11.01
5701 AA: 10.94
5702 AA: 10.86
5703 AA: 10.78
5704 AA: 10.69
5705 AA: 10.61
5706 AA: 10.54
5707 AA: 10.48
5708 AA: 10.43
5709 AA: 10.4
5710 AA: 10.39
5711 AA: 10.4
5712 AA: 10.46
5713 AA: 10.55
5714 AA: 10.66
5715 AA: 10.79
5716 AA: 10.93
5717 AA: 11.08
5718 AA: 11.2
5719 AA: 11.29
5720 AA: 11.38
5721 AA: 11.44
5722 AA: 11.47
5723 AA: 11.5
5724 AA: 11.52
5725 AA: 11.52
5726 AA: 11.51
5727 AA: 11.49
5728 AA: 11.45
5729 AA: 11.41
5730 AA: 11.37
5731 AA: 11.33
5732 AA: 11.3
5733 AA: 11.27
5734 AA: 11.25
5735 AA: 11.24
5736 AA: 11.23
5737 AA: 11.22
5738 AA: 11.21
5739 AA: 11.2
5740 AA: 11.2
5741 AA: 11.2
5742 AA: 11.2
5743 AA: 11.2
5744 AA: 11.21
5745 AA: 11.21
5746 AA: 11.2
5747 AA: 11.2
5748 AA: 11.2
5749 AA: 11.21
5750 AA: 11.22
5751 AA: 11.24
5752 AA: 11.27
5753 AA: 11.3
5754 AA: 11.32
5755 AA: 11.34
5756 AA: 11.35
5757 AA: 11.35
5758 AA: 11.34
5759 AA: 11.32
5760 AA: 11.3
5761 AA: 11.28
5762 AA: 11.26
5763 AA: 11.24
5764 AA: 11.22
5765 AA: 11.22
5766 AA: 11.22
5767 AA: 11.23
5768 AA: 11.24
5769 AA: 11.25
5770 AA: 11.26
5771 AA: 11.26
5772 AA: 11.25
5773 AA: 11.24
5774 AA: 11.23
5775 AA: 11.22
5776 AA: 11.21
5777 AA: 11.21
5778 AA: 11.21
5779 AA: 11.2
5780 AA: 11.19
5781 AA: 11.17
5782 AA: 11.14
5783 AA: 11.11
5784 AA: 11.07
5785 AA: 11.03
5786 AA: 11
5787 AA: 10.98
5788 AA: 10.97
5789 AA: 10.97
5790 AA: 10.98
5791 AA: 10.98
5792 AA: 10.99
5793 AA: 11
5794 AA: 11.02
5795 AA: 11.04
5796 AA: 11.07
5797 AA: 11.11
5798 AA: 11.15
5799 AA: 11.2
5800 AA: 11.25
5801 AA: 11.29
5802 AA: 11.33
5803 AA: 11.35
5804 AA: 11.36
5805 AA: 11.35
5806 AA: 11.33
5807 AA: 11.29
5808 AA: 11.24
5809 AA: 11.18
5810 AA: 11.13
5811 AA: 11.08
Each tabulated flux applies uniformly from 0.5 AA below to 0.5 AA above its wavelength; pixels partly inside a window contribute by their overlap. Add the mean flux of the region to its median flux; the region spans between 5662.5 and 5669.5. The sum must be 21.5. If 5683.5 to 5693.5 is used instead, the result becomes 22.0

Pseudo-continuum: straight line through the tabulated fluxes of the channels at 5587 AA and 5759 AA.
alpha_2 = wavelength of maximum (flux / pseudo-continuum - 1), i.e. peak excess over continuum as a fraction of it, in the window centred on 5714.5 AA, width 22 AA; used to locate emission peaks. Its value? 5724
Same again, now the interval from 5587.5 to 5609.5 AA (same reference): 5609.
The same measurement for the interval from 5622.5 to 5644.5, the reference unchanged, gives 5632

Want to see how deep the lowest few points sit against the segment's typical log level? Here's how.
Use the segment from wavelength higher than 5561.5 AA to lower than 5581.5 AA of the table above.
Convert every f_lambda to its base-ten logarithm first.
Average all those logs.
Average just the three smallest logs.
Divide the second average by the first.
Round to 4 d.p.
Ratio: 0.9923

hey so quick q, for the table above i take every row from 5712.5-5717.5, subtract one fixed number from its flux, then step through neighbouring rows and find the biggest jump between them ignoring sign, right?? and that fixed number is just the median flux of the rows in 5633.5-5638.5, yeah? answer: 0.15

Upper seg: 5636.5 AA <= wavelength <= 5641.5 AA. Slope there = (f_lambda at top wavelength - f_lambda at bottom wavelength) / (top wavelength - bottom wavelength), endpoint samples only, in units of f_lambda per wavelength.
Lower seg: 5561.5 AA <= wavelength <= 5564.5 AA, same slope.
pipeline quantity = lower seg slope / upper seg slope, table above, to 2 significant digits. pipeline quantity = 2.0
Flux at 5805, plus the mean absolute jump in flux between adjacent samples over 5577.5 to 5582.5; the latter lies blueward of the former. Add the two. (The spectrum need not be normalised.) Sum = 11.4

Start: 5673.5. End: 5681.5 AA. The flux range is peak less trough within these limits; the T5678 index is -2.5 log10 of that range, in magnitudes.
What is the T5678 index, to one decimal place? 2.1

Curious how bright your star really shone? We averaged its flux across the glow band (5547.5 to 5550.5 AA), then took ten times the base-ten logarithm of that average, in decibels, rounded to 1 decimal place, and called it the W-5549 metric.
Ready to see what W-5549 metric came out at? 10.5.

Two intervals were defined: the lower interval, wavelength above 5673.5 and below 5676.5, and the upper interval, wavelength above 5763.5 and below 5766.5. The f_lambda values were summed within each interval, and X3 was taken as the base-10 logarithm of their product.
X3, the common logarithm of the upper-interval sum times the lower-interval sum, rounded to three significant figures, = 3.06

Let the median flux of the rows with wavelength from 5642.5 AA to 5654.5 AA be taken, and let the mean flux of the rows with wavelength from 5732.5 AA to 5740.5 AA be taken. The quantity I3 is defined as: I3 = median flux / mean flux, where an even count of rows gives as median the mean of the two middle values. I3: 0.98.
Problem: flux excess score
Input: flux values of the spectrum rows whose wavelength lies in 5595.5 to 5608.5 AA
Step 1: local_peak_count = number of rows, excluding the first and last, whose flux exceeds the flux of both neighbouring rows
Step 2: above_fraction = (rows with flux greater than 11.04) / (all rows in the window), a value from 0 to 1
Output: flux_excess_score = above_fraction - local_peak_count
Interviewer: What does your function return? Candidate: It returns 0.1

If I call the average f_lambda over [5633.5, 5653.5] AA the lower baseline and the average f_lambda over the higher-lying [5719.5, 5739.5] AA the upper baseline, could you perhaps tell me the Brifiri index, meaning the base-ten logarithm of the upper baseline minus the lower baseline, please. -0.44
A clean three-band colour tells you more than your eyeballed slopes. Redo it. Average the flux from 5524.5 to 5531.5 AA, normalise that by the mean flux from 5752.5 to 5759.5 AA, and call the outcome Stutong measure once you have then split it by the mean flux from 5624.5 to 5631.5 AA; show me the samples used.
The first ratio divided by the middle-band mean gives 0.0844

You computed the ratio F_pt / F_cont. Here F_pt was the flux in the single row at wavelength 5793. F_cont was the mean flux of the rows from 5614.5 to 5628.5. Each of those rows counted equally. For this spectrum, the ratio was 1.00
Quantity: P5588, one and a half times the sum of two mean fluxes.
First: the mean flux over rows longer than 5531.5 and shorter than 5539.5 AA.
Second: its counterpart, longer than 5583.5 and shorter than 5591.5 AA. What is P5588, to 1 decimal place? 32.4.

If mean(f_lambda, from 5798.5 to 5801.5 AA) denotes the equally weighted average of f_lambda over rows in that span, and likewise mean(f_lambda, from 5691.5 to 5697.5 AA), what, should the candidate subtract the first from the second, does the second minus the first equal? -0.16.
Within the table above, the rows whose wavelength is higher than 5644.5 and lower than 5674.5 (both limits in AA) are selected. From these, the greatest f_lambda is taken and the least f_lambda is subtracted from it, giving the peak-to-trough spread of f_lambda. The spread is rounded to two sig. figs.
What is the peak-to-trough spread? 0.61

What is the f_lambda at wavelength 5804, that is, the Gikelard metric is 11.36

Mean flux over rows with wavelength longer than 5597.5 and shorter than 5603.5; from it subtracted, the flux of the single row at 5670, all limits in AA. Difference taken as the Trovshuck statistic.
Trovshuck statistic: -0.3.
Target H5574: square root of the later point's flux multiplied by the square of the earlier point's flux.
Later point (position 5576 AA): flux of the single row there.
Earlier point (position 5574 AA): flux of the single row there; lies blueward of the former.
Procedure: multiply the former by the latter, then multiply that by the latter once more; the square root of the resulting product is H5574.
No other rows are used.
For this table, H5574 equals 36.7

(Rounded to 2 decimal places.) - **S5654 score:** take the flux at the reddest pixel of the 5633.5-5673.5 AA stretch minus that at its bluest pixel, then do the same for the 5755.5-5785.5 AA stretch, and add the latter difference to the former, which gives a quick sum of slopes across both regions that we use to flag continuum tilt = -0.26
